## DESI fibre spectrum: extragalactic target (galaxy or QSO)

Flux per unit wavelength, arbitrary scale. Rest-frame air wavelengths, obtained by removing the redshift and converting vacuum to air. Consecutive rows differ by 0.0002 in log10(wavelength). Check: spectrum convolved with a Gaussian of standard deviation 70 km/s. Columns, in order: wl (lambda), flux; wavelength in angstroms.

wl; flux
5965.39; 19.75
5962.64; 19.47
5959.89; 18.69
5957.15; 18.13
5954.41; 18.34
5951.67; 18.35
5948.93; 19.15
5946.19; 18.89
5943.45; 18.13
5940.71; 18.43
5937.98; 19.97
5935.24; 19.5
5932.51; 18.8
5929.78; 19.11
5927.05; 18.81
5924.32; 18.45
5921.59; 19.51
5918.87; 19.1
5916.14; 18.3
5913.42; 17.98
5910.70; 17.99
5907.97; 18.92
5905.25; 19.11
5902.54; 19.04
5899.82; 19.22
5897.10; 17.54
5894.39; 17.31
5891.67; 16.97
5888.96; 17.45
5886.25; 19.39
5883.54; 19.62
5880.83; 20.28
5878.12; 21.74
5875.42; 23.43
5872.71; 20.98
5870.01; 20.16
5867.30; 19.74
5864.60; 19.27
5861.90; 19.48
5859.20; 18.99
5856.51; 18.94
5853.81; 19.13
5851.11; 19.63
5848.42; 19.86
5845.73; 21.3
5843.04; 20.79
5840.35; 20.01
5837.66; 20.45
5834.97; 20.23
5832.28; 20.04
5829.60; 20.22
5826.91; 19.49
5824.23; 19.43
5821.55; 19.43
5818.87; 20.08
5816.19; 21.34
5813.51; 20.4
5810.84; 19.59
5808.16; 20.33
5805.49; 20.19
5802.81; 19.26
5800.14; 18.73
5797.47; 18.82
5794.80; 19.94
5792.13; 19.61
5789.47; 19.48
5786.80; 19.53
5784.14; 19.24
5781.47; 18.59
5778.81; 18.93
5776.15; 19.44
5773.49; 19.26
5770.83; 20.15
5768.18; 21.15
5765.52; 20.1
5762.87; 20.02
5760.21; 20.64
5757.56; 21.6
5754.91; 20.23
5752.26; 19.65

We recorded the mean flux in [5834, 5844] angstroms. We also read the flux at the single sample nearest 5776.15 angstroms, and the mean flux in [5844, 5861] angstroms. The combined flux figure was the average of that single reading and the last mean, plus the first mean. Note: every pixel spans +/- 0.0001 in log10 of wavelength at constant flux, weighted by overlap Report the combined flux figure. 39.9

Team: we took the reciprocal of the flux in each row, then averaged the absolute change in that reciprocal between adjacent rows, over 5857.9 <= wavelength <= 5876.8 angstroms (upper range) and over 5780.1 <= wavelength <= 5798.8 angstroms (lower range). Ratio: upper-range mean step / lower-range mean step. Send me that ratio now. 1.61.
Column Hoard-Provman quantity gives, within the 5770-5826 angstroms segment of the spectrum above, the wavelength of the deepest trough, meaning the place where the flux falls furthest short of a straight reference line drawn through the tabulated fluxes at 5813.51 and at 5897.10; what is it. 5781.47 angstroms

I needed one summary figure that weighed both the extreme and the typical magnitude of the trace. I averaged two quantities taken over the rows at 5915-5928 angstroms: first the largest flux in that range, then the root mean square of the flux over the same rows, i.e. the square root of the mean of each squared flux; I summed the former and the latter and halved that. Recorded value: 19.2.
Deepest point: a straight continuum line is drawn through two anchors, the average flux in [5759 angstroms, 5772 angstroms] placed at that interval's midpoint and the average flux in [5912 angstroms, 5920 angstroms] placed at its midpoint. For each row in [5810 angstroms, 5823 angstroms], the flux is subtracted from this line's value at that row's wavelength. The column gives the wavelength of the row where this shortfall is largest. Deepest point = 5821.55 angstroms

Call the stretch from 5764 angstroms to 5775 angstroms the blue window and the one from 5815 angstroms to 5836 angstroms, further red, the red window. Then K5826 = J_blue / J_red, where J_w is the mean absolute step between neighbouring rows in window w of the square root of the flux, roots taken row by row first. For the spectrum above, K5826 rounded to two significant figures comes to 2.2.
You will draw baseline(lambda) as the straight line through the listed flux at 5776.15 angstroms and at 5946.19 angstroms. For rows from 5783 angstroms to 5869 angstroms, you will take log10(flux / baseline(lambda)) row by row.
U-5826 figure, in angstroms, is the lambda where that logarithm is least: 5800.14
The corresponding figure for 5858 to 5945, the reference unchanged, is 5891.67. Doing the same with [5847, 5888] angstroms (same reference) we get 5856.51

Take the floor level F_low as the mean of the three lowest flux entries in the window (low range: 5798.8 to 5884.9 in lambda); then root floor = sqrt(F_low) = 4.35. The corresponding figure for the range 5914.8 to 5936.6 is 4.30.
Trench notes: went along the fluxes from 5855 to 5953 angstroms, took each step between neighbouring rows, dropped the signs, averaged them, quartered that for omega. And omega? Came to 0.167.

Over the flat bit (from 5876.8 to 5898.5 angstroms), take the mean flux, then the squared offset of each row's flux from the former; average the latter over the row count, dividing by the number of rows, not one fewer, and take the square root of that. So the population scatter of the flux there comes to 1.61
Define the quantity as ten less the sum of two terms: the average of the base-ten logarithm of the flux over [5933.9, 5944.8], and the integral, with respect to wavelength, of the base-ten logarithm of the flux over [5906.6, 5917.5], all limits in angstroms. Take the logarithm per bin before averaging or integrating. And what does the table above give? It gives -5.03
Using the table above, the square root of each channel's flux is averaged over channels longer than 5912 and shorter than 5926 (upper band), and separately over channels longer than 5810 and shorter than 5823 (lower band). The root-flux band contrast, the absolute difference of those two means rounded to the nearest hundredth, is 0.17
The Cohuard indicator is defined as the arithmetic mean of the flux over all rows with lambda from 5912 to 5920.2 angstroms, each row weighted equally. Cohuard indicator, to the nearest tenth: 18.5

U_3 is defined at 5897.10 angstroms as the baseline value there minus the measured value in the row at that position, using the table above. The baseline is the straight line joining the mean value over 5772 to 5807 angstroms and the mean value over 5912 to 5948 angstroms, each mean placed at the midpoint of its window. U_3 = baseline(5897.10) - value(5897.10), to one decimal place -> 1.4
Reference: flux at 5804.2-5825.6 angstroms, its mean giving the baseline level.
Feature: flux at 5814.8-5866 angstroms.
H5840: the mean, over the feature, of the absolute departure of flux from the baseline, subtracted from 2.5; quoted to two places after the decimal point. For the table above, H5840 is 1.91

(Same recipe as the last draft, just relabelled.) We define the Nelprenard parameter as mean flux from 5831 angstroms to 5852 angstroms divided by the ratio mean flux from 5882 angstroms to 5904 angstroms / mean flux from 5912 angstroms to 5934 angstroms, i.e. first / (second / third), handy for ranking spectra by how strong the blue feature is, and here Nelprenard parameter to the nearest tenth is 20.8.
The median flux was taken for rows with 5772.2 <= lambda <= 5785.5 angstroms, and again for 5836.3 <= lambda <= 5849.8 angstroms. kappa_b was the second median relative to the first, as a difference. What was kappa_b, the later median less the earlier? 1.2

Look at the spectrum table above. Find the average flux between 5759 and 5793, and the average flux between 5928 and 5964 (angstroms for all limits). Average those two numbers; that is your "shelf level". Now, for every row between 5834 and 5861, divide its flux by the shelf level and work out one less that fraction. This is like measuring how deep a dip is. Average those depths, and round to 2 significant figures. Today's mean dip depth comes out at -0.034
